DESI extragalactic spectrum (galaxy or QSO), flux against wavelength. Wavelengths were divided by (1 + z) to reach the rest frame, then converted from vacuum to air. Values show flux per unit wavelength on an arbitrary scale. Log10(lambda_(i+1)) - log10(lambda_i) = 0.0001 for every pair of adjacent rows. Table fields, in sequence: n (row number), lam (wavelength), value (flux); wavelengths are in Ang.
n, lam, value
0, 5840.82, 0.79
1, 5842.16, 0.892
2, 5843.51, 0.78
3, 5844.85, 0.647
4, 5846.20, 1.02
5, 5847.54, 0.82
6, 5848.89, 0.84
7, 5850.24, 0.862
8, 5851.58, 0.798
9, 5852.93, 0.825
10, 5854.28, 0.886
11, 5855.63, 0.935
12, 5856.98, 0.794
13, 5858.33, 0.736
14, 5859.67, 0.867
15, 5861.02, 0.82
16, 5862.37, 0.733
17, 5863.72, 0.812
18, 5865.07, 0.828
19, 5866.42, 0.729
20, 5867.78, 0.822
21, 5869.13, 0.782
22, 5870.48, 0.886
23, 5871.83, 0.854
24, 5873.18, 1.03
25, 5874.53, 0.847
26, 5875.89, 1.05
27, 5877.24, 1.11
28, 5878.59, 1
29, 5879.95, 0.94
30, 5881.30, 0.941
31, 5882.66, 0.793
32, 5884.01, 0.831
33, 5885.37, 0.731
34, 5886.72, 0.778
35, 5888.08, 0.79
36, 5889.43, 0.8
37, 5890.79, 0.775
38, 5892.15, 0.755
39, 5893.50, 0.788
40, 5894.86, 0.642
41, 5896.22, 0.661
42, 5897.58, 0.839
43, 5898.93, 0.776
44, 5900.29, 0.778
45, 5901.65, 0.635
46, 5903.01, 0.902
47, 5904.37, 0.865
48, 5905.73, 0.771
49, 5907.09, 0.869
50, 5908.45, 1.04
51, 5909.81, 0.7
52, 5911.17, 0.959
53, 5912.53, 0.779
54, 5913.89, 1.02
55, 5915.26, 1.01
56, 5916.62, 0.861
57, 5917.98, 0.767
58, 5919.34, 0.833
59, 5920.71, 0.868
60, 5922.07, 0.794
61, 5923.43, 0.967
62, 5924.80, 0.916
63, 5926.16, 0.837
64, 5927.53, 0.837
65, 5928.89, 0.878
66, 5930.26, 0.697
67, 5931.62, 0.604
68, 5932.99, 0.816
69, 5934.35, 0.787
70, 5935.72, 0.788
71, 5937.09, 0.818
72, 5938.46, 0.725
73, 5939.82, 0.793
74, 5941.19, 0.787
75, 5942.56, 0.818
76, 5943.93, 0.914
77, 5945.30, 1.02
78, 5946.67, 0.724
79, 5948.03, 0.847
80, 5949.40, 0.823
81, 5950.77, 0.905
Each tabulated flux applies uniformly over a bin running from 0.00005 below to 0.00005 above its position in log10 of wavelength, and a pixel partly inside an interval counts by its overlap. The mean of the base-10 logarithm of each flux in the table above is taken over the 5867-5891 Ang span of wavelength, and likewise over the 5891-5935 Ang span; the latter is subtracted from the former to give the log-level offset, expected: 0.03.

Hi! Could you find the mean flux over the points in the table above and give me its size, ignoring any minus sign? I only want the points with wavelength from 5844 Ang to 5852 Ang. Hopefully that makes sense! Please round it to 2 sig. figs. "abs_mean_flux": 0.83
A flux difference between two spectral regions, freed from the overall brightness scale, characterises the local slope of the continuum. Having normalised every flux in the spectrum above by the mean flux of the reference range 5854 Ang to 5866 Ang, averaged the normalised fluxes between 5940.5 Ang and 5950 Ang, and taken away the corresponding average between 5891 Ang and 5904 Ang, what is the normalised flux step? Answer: 0.11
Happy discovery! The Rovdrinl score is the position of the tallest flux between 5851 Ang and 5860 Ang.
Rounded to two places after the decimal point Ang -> 5855.63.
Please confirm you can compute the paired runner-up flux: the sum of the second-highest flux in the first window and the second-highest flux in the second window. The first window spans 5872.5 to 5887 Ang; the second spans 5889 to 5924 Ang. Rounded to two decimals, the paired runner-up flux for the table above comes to 2.07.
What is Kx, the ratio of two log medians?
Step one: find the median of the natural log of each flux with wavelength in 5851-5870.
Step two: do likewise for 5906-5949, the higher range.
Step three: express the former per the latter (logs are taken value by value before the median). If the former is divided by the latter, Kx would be 1.11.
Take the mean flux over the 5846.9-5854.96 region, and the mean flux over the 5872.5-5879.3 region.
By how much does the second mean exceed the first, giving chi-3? 0.169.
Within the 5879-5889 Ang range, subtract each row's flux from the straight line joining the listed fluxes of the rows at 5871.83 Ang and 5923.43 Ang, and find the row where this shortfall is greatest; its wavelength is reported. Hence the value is 5885.37 Ang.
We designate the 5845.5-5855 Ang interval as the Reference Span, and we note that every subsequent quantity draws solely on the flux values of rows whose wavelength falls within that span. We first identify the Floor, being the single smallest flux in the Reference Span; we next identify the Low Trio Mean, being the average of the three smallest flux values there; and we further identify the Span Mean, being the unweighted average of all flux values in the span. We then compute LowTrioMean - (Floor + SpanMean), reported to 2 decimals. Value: -0.85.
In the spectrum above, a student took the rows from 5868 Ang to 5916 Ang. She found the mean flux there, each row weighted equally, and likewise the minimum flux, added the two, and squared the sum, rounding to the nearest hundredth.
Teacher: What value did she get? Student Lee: 2.20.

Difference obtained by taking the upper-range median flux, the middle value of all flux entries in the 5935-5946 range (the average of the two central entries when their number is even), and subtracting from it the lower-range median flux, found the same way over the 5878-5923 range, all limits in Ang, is 0.01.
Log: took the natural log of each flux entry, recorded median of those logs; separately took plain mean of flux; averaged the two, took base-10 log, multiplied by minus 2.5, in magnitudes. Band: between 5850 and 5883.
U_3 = 1.14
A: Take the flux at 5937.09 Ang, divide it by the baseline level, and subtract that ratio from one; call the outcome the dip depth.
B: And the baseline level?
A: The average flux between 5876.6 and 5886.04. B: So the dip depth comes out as 0.10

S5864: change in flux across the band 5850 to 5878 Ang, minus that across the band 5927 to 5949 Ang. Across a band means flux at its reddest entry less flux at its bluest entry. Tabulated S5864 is 0.24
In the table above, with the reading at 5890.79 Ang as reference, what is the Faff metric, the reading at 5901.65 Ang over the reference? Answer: 0.82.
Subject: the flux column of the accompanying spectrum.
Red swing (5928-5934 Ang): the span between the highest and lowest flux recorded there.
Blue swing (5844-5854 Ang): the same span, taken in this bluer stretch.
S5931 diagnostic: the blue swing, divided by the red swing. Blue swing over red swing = 1.36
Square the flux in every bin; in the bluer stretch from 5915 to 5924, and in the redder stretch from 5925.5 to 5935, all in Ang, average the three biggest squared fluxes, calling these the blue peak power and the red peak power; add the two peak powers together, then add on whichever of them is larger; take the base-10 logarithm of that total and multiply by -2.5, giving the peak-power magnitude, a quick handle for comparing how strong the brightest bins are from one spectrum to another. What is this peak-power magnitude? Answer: -1.01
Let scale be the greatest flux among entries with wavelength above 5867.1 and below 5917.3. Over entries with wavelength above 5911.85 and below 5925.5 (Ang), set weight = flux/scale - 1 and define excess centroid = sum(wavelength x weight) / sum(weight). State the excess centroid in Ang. 5918.7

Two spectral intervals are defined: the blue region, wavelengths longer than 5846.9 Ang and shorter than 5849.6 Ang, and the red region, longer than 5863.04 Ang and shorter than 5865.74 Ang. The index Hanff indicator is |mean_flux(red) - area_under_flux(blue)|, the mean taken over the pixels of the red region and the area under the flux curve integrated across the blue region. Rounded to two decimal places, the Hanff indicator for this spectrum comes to 1.42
